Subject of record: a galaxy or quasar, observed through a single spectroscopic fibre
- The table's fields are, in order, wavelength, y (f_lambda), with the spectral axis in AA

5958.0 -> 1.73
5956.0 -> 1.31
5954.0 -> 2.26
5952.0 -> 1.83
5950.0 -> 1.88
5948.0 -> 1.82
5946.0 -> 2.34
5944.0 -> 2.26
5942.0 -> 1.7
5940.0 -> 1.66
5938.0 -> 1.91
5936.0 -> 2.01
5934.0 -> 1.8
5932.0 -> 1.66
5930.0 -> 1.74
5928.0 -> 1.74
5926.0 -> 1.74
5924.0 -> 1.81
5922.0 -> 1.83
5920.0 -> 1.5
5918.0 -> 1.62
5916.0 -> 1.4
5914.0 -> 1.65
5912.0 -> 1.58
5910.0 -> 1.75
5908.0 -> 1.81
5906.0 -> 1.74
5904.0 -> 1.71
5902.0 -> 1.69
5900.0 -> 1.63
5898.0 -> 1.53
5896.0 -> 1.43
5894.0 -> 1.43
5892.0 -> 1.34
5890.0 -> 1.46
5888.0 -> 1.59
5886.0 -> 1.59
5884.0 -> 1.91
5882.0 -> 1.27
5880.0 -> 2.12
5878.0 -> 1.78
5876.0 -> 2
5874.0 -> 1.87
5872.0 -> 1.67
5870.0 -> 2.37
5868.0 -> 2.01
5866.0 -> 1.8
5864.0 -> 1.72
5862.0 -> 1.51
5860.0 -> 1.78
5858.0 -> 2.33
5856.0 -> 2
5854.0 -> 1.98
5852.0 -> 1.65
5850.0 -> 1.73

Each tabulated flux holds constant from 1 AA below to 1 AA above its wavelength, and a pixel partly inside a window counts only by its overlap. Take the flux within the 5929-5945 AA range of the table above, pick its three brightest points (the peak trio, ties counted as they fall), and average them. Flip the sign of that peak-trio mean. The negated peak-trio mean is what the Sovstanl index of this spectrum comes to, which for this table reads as -2.06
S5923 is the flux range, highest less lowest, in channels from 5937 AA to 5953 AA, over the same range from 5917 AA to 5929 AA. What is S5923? 2.06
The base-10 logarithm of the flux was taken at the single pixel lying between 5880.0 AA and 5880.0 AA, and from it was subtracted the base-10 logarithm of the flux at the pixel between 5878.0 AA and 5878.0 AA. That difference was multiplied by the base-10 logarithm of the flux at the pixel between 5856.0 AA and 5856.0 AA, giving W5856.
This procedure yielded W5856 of 0.02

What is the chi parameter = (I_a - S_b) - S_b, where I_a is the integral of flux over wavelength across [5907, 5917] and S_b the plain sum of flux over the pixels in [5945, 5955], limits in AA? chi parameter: -3.9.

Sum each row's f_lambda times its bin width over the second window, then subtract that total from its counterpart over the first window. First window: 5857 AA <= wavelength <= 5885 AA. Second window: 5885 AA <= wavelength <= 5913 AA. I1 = 7.7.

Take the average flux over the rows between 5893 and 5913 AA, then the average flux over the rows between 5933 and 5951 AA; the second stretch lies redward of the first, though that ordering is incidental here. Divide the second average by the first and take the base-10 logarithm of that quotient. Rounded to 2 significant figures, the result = 0.074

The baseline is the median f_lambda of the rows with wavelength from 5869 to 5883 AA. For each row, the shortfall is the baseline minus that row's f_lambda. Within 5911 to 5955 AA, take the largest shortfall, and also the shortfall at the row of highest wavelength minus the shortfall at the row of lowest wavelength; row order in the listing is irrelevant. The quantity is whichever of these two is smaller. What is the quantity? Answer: -0.7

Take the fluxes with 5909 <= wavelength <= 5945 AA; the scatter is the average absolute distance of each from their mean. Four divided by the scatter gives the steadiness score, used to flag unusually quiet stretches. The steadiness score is 31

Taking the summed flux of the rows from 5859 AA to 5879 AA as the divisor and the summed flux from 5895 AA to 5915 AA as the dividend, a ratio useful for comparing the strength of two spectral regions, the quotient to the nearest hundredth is 0.89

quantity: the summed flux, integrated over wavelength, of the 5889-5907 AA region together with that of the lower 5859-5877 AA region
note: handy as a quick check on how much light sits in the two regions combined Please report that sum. 61.4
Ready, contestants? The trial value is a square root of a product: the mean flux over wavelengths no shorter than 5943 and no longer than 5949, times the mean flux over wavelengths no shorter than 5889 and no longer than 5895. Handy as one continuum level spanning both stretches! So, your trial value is 1.74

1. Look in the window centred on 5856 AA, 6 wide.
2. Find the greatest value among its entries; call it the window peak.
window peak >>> 2.33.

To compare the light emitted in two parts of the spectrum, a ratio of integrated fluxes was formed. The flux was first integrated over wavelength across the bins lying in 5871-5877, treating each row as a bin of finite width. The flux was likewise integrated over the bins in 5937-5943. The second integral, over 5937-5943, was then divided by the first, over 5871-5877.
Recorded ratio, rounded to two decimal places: 0.95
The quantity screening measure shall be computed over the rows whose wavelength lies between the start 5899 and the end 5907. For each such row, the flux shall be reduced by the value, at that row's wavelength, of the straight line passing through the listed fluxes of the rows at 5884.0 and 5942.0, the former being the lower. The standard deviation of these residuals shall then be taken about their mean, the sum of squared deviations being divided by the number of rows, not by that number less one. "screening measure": 0.05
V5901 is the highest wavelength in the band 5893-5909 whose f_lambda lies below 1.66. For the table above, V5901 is 5900.0 AA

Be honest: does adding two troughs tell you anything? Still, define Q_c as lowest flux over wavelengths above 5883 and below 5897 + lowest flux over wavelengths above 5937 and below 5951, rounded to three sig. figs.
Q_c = 3.00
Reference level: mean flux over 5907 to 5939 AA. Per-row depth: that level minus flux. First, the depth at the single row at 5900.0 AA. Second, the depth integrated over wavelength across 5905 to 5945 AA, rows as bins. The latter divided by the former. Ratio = -10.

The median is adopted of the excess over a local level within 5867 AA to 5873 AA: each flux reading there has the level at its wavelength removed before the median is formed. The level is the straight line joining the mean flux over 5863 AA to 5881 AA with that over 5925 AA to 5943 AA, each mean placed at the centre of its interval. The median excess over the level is 0.1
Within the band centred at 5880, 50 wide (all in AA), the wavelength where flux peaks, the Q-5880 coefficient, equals 5870.0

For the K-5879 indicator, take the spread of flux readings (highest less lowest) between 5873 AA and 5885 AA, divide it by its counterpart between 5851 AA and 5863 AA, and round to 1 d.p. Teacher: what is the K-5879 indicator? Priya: 1.0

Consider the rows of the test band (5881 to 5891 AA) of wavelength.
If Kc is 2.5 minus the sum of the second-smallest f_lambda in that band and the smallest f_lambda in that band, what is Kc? -0.2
